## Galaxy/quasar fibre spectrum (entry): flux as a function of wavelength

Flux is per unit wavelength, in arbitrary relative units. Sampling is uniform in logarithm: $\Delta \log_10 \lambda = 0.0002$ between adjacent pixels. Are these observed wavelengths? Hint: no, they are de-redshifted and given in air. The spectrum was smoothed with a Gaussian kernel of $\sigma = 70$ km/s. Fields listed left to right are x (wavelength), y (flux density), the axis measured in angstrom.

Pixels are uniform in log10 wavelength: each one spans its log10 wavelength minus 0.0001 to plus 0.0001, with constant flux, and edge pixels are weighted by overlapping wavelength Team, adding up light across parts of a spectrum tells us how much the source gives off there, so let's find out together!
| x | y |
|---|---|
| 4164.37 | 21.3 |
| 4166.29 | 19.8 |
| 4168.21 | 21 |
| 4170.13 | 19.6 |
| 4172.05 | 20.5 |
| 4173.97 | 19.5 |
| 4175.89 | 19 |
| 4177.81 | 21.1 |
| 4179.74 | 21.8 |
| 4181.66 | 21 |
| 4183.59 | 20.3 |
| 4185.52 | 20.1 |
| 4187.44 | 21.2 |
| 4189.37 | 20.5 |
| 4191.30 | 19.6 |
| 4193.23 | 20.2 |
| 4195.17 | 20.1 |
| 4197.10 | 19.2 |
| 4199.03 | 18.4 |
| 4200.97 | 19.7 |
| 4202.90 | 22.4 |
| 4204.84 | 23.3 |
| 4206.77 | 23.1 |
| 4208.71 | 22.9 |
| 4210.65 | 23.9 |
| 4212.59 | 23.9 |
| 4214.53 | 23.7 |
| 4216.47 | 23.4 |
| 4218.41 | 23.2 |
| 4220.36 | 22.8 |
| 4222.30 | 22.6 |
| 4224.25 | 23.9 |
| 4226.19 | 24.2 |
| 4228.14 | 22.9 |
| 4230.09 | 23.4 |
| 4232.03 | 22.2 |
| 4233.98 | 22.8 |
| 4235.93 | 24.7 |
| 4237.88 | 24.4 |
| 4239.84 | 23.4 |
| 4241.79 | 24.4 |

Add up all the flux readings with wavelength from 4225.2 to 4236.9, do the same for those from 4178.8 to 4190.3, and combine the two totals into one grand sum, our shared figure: 265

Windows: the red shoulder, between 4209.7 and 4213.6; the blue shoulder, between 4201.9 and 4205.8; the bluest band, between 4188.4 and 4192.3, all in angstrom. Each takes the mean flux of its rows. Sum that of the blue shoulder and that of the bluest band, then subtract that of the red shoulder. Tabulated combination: 19.0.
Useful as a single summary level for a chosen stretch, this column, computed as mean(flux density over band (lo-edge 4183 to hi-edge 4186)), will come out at 20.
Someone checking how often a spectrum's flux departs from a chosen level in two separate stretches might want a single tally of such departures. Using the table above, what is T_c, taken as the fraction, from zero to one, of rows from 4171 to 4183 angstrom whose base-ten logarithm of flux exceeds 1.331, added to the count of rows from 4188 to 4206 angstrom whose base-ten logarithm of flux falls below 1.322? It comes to 7.17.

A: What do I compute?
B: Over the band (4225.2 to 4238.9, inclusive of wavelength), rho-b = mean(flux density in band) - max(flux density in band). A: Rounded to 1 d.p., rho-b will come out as -1.2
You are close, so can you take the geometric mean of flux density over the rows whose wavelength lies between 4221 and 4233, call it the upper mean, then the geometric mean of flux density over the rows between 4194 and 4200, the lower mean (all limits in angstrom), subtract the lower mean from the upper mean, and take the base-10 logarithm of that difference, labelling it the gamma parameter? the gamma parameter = 0.60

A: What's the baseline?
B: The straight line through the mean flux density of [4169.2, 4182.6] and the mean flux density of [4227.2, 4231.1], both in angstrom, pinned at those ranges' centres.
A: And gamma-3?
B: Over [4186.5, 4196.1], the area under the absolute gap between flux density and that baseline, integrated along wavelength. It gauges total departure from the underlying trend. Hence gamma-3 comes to 9.1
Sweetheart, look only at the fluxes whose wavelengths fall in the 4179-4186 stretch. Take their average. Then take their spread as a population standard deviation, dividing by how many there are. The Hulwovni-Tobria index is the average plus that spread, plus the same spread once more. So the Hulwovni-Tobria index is 22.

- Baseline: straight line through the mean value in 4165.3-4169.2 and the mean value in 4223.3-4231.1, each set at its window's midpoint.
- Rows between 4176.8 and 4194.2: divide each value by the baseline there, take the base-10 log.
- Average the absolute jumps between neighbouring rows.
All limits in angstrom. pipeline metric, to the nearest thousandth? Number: 0.015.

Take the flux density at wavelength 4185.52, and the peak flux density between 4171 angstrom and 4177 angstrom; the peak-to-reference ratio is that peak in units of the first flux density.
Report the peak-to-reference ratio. 1.02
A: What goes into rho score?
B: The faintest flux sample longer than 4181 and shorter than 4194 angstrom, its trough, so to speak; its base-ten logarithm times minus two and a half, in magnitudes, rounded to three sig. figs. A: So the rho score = -3.23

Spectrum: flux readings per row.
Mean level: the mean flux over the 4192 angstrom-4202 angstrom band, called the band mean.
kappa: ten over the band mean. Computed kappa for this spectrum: 0.512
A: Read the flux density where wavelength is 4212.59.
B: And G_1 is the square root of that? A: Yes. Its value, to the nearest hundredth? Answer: 4.89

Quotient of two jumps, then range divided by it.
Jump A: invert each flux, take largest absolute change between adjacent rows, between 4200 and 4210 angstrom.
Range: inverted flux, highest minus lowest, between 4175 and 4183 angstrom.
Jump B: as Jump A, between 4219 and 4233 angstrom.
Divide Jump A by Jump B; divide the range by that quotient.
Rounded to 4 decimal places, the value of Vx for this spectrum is 0.0027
